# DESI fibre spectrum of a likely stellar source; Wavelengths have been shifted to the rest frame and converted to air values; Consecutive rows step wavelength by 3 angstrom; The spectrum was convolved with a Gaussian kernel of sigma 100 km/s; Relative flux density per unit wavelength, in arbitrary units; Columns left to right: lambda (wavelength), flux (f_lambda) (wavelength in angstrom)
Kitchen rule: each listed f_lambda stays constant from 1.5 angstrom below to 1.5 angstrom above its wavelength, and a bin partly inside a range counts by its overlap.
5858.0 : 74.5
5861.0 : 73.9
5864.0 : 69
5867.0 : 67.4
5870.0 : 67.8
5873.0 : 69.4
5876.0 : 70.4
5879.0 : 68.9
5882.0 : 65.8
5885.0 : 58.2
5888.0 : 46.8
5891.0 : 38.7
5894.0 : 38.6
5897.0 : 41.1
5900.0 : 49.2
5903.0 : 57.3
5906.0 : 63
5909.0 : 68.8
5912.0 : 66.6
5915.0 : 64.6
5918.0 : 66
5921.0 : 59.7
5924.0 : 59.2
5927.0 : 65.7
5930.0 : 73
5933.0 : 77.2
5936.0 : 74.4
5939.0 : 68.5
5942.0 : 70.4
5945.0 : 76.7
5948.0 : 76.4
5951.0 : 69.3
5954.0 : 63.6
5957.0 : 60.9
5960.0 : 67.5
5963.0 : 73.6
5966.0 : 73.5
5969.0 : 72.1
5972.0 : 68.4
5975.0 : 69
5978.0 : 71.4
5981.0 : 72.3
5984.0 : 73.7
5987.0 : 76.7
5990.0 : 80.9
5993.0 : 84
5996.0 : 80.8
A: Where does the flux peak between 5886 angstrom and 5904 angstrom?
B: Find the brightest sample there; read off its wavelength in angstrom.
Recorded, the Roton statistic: 5903.0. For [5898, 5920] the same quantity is 5909.0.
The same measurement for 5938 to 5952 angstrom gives 5945.0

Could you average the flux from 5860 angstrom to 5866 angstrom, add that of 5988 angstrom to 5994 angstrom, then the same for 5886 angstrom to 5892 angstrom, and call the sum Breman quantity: 197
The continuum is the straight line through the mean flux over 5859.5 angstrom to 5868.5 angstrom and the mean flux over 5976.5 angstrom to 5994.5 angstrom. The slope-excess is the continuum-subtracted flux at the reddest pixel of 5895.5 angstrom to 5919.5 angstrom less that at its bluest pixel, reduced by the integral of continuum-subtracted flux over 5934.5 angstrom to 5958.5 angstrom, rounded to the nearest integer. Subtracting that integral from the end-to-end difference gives 130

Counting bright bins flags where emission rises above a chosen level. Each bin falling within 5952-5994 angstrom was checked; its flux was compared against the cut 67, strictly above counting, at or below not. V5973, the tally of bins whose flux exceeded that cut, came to 12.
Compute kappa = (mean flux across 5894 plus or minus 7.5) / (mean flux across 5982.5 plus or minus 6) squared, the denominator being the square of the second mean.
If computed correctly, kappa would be 0.0079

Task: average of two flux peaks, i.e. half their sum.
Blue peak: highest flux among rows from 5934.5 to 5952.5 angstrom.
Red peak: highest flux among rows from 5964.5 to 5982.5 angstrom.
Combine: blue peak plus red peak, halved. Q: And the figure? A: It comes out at 75.1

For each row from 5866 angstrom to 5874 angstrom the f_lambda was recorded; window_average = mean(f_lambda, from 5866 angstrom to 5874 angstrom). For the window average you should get 68.2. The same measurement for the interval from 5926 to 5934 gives 72.0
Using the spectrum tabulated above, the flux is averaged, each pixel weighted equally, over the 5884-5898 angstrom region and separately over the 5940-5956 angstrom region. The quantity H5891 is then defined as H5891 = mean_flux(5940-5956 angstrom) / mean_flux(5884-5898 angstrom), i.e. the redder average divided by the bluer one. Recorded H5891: 1.60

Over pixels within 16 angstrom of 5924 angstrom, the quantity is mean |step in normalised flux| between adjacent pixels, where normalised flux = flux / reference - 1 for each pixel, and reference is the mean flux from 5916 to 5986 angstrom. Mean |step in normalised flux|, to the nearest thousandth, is 0.056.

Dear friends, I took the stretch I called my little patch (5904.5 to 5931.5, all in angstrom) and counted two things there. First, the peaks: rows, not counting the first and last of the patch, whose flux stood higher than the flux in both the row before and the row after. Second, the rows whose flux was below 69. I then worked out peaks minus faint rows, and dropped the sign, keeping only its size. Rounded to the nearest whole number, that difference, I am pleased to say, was 6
